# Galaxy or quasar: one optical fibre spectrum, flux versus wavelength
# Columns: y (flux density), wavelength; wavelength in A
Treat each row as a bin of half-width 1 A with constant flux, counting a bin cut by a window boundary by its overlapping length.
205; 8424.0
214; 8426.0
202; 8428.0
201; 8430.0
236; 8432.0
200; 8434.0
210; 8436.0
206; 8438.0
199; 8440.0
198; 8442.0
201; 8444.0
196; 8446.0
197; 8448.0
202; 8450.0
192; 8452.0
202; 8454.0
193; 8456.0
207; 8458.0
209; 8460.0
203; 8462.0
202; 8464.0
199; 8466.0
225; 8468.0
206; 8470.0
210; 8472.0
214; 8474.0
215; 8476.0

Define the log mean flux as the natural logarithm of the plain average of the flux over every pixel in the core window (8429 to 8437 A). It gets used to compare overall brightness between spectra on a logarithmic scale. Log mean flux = 5.36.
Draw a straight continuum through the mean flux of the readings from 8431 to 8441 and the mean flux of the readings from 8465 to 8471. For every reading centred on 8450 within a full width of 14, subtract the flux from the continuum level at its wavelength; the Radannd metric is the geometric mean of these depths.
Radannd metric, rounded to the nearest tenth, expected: 11.9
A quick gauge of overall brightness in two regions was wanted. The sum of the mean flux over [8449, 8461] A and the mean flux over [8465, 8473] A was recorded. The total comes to 411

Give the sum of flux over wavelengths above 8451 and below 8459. 794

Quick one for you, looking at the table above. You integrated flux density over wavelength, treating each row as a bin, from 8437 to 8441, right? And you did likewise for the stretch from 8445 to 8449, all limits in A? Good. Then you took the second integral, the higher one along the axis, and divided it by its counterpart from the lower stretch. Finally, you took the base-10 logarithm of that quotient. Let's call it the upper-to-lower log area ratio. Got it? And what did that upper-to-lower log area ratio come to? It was -0.013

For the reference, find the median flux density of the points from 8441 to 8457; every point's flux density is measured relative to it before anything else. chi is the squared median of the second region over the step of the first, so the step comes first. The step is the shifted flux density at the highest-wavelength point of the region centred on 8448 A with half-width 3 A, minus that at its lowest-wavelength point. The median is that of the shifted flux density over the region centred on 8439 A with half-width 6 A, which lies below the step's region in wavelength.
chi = 1.5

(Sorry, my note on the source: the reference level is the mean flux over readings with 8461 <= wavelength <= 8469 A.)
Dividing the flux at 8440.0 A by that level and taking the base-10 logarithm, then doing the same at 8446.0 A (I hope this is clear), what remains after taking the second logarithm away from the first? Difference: 0.007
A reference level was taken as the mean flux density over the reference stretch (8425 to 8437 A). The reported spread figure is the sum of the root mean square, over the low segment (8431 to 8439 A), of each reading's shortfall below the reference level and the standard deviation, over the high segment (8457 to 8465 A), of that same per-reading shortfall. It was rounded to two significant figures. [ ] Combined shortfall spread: 17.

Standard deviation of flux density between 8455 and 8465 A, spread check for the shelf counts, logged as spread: 6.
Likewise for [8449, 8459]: 6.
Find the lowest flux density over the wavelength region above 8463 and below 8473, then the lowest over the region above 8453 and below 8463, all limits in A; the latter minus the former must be -6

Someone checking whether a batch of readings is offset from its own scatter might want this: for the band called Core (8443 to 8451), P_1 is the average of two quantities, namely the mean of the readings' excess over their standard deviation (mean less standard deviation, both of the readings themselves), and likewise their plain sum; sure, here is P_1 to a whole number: 496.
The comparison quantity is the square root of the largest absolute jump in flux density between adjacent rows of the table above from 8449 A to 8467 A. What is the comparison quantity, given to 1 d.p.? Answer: 3.7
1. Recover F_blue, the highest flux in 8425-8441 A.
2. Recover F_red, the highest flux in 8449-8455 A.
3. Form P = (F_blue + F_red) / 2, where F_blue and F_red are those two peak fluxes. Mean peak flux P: 219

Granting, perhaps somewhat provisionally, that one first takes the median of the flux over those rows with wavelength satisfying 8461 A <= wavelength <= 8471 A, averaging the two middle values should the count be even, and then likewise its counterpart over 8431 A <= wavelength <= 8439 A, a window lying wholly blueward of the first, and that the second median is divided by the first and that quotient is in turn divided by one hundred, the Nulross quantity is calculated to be 0.0102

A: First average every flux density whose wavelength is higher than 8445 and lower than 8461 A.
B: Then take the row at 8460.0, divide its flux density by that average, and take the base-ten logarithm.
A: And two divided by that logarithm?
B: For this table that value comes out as 102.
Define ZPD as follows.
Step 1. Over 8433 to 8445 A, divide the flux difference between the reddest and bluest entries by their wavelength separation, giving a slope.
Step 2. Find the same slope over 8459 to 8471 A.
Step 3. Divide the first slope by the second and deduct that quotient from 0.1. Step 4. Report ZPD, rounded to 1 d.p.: 0.4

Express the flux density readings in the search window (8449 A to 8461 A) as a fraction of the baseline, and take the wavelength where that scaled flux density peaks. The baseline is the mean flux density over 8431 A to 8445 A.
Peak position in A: 8460.0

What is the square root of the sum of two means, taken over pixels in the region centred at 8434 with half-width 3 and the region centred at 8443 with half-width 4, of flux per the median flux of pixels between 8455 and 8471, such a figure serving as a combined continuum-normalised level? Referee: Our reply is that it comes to 1.423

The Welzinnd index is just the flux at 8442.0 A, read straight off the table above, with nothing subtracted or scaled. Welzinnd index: 198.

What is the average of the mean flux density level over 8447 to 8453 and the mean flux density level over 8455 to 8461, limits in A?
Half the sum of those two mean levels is 200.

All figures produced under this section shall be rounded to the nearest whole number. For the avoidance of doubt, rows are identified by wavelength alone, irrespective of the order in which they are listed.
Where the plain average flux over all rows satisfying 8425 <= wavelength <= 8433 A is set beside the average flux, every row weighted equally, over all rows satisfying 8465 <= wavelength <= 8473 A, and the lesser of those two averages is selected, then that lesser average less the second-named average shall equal 0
